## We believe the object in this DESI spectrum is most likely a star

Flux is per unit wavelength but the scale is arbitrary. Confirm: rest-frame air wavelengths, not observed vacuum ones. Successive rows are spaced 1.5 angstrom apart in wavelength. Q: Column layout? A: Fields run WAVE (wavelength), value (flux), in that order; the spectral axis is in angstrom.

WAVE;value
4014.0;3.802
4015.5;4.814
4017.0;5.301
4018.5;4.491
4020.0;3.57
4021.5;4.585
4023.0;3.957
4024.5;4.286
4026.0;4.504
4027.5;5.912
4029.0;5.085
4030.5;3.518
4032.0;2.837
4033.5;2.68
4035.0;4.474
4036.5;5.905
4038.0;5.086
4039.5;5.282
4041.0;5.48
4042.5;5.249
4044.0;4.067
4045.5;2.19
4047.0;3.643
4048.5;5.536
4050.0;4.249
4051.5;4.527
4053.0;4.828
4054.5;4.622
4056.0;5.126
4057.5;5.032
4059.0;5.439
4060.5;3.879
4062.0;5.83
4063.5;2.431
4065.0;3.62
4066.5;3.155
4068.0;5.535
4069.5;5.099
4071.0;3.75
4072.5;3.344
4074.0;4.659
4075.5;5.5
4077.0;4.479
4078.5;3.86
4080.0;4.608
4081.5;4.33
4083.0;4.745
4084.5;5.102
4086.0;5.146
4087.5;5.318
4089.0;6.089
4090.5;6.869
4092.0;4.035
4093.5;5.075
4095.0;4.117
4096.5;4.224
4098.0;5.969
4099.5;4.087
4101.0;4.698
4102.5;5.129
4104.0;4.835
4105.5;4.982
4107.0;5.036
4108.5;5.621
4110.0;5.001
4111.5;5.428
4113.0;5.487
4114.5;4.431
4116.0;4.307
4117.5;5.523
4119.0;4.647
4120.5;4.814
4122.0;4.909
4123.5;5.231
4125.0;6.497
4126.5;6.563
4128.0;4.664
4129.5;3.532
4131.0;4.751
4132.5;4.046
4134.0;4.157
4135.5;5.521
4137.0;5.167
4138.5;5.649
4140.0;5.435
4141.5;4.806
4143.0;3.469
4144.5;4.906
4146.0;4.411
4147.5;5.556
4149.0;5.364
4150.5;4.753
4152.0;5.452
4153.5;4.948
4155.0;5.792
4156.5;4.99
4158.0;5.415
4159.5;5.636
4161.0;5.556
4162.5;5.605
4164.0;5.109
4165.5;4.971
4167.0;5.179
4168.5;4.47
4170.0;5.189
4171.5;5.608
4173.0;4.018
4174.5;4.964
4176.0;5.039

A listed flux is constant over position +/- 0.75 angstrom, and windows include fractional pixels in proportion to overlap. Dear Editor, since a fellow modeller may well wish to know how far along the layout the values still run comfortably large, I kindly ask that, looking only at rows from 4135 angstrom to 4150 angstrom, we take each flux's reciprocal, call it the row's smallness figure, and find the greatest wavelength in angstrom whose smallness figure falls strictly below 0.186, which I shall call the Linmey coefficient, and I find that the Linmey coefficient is 4147.5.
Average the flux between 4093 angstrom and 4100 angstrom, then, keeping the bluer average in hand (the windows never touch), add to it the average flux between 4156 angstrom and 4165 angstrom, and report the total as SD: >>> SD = 10.1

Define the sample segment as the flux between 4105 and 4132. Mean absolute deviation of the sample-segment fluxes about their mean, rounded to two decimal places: 0.53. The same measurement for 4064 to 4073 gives 0.82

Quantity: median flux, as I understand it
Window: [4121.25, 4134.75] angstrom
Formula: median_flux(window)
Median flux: 4.75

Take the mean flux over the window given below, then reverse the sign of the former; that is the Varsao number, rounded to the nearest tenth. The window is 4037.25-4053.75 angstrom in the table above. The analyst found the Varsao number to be -4.6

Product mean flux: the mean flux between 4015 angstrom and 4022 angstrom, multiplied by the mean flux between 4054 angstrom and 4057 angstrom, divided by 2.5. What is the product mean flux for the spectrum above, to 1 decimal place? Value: 8.9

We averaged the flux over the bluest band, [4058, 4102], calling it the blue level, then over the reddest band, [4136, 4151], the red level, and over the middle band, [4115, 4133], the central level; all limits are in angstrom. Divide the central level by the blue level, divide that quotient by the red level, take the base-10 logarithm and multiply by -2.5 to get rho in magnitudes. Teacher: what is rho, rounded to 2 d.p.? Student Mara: 1.67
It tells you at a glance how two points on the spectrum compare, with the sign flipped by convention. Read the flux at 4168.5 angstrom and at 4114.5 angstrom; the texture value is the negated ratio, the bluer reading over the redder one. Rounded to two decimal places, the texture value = -0.99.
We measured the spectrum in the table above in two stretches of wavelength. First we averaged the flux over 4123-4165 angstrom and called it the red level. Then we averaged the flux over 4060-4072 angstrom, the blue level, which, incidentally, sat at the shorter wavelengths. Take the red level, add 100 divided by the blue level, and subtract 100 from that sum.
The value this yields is -71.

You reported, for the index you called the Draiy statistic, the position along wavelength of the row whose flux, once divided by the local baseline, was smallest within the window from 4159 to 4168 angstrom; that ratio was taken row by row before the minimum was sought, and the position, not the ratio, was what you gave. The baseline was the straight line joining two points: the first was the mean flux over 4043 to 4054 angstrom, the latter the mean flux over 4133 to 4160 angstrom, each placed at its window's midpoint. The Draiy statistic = 4165.5 angstrom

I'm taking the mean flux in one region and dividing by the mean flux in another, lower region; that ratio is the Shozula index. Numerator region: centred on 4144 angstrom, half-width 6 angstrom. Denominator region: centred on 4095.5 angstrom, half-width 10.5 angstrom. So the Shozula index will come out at 0.98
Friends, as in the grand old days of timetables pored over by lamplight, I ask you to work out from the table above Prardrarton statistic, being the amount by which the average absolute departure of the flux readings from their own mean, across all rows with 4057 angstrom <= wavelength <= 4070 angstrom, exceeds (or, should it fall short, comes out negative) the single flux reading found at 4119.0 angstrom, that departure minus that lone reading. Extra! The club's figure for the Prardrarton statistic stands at -3.6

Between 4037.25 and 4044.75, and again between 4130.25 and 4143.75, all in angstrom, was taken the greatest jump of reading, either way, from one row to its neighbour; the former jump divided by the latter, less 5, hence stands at -4.1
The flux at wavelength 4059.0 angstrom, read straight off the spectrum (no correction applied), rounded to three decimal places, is 5.439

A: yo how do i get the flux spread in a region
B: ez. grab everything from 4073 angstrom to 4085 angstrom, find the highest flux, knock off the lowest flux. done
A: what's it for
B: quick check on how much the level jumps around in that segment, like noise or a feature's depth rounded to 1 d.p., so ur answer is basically 1.6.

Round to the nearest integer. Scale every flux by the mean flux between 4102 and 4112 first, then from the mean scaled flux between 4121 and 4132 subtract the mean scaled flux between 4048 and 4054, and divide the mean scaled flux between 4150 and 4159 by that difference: 14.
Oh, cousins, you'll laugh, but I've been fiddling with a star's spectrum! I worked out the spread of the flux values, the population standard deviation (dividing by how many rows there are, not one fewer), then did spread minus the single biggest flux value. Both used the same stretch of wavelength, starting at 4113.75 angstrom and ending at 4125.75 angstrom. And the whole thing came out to -5.83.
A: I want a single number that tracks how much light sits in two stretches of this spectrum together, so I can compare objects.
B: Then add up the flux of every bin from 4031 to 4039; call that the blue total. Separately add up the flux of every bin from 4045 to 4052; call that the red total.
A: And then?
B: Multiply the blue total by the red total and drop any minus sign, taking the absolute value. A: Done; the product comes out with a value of 423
